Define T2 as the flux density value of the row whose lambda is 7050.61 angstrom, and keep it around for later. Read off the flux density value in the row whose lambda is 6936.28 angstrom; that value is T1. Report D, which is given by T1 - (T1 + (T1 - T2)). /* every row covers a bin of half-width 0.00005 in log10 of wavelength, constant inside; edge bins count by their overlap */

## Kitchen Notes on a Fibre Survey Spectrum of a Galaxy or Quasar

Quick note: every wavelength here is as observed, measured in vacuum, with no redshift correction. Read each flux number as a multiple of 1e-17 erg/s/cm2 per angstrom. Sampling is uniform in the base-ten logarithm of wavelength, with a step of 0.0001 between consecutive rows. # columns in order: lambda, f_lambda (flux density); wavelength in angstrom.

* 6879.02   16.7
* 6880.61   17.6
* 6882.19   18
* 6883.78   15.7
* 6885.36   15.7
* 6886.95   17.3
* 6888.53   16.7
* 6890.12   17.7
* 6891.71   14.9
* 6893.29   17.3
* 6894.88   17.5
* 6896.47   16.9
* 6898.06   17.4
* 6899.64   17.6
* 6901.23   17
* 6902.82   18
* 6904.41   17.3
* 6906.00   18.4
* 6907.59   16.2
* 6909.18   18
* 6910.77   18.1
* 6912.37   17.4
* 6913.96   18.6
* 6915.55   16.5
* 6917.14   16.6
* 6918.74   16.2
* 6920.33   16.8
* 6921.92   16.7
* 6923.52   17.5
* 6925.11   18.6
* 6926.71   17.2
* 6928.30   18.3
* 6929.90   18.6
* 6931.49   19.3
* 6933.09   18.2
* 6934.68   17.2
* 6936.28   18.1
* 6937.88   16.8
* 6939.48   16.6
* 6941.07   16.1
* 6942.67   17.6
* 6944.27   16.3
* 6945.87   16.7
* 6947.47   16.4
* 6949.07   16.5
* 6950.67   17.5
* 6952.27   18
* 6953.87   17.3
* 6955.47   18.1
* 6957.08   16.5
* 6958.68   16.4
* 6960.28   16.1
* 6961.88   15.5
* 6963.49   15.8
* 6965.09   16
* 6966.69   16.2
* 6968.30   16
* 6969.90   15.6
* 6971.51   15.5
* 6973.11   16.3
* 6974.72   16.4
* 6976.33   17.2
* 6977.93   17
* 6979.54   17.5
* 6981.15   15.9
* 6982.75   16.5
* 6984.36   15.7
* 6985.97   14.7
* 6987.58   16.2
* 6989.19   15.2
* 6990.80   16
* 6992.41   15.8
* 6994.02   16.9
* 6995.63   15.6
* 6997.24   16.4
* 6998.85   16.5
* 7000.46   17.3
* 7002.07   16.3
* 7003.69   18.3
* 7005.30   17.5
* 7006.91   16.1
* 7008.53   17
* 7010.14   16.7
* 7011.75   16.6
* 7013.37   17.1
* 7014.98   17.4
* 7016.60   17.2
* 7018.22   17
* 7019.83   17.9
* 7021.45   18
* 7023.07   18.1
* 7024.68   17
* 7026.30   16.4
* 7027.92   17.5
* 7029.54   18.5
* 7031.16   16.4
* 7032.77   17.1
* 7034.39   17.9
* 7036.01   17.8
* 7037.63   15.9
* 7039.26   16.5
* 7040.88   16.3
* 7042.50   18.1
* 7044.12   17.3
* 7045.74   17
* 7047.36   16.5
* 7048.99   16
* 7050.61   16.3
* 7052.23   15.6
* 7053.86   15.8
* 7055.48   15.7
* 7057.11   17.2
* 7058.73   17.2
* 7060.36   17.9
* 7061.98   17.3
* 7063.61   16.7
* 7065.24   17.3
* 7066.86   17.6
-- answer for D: -1.8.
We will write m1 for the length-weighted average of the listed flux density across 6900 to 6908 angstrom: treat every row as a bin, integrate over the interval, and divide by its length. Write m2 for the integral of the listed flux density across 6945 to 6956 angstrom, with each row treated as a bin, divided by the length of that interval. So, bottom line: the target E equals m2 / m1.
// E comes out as 0.99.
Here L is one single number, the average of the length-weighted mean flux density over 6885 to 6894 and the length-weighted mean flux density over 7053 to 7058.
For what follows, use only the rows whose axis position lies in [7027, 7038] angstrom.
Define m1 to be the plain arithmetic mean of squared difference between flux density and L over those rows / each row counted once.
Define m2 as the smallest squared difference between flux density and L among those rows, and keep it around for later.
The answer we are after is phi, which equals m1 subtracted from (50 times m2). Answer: -1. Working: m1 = 1.44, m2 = 0.00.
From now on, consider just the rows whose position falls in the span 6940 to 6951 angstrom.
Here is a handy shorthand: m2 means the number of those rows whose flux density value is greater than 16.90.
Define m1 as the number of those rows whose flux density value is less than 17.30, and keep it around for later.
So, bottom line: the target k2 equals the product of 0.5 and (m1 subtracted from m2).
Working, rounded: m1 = 5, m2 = 2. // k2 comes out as -1.5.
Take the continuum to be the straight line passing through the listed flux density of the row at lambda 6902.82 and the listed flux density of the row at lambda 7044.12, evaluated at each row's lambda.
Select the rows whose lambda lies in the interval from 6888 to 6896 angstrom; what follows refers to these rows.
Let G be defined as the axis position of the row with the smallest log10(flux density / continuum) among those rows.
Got 6891.71 angstrom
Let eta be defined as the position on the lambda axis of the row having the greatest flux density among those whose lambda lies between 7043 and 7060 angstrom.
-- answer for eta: 7044.12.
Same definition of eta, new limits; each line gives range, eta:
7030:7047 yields 7042.50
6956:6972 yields 6957.08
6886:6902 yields 6890.12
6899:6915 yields 6913.96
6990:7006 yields 7003.69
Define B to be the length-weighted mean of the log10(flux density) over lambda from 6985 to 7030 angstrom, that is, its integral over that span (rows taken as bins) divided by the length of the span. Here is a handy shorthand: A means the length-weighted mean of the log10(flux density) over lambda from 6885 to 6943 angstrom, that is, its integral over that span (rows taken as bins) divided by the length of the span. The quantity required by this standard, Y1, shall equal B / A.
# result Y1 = 0.99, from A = 1.24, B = 1.22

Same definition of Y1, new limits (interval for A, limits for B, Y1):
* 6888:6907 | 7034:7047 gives 1.00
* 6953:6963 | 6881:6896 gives 1.00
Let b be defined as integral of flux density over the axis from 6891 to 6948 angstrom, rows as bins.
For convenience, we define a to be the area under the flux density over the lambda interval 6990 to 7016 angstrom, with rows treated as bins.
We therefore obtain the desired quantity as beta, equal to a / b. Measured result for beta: 0.4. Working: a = 435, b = 987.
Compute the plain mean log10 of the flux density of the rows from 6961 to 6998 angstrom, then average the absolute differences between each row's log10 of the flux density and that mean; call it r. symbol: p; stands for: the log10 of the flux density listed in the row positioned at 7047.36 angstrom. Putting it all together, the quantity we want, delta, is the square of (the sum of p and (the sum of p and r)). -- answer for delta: 5.99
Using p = 1.22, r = 0.013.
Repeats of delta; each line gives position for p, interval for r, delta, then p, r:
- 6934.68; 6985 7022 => 6.20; 1.24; 0.018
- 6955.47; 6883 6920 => 6.42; 1.26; 0.019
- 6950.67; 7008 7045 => 6.25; 1.24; 0.014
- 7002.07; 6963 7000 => 5.94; 1.21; 0.013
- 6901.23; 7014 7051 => 6.13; 1.23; 0.016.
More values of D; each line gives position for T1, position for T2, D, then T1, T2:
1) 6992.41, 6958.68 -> 0.6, 15.8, 16.4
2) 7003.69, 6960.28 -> -2.2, 18.3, 16.1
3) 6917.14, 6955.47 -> 1.5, 16.6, 18.1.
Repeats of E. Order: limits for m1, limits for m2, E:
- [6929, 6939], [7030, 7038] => 0.95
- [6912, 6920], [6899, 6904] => 1.03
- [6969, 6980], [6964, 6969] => 0.98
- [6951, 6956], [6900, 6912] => 0.99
